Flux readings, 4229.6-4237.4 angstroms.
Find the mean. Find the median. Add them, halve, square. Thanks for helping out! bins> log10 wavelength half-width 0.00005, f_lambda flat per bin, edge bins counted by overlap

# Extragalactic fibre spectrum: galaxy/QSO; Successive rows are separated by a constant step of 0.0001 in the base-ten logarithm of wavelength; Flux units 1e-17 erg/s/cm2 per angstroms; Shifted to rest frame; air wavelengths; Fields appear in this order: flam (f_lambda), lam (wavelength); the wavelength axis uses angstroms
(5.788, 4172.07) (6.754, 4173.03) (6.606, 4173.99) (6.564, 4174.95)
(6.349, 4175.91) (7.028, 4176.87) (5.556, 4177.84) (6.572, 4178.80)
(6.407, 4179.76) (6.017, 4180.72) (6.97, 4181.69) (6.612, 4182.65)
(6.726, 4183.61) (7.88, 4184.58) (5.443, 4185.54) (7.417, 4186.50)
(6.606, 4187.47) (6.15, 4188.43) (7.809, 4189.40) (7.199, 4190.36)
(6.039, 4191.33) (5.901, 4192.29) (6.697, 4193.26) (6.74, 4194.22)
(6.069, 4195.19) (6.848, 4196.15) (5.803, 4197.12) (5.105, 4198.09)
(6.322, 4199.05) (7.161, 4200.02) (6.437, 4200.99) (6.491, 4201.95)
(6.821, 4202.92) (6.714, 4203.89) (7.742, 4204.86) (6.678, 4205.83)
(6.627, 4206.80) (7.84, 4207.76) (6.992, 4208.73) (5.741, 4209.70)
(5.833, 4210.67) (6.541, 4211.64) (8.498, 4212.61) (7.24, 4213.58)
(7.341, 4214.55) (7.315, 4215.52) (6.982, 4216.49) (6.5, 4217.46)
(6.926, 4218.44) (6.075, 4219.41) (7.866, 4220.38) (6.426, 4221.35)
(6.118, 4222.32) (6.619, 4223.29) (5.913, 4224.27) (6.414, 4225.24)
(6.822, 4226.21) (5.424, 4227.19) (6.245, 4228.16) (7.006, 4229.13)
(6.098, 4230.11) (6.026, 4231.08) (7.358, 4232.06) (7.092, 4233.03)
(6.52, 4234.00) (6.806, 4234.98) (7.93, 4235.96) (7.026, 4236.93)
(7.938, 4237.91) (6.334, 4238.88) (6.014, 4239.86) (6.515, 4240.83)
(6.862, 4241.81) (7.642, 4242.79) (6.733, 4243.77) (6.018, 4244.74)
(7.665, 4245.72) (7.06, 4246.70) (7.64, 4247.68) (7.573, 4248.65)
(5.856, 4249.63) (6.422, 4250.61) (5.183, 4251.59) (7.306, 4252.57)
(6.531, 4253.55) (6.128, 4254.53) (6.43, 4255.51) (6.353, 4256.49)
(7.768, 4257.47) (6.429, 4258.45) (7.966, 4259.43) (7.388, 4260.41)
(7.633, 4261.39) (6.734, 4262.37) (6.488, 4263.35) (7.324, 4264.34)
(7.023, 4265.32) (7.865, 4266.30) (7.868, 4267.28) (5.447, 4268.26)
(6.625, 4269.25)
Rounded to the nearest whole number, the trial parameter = 47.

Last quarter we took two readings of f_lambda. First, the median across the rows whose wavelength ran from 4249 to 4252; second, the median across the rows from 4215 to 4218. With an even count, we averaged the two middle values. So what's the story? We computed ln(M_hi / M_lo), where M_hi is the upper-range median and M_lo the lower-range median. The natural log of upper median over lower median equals -0.18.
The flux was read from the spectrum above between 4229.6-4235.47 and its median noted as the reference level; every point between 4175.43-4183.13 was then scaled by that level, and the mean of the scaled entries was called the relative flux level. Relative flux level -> 0.97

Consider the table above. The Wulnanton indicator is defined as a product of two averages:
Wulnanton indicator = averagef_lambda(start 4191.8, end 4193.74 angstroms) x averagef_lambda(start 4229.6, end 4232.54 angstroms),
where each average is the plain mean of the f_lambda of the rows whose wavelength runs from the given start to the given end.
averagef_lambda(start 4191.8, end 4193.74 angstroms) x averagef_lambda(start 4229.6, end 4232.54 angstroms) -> 40.9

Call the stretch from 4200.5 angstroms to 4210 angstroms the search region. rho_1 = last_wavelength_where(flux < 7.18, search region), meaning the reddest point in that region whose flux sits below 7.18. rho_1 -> 4209.70 angstroms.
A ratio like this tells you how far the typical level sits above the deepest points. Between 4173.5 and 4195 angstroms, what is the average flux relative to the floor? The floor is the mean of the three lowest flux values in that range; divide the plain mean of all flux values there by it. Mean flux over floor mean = 1.17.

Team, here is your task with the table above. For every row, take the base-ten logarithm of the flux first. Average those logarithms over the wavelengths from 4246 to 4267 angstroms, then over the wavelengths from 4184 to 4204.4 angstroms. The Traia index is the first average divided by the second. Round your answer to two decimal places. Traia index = 1.03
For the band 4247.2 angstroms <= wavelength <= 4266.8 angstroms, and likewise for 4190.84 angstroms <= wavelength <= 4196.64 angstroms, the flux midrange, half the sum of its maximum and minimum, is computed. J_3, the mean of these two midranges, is 6.47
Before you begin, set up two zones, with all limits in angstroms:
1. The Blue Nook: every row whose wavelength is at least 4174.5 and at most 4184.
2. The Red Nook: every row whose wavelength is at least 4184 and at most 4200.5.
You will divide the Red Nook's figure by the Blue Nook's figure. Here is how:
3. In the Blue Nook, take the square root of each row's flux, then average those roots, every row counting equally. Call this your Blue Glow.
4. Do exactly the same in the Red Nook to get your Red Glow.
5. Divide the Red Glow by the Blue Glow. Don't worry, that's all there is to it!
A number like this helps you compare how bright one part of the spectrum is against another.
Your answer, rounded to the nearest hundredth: 1.00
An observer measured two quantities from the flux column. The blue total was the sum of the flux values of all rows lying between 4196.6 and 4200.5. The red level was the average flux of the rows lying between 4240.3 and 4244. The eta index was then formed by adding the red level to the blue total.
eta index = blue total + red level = 31.3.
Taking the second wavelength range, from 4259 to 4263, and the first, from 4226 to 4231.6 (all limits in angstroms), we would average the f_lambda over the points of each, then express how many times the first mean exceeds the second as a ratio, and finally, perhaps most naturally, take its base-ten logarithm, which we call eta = -0.07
